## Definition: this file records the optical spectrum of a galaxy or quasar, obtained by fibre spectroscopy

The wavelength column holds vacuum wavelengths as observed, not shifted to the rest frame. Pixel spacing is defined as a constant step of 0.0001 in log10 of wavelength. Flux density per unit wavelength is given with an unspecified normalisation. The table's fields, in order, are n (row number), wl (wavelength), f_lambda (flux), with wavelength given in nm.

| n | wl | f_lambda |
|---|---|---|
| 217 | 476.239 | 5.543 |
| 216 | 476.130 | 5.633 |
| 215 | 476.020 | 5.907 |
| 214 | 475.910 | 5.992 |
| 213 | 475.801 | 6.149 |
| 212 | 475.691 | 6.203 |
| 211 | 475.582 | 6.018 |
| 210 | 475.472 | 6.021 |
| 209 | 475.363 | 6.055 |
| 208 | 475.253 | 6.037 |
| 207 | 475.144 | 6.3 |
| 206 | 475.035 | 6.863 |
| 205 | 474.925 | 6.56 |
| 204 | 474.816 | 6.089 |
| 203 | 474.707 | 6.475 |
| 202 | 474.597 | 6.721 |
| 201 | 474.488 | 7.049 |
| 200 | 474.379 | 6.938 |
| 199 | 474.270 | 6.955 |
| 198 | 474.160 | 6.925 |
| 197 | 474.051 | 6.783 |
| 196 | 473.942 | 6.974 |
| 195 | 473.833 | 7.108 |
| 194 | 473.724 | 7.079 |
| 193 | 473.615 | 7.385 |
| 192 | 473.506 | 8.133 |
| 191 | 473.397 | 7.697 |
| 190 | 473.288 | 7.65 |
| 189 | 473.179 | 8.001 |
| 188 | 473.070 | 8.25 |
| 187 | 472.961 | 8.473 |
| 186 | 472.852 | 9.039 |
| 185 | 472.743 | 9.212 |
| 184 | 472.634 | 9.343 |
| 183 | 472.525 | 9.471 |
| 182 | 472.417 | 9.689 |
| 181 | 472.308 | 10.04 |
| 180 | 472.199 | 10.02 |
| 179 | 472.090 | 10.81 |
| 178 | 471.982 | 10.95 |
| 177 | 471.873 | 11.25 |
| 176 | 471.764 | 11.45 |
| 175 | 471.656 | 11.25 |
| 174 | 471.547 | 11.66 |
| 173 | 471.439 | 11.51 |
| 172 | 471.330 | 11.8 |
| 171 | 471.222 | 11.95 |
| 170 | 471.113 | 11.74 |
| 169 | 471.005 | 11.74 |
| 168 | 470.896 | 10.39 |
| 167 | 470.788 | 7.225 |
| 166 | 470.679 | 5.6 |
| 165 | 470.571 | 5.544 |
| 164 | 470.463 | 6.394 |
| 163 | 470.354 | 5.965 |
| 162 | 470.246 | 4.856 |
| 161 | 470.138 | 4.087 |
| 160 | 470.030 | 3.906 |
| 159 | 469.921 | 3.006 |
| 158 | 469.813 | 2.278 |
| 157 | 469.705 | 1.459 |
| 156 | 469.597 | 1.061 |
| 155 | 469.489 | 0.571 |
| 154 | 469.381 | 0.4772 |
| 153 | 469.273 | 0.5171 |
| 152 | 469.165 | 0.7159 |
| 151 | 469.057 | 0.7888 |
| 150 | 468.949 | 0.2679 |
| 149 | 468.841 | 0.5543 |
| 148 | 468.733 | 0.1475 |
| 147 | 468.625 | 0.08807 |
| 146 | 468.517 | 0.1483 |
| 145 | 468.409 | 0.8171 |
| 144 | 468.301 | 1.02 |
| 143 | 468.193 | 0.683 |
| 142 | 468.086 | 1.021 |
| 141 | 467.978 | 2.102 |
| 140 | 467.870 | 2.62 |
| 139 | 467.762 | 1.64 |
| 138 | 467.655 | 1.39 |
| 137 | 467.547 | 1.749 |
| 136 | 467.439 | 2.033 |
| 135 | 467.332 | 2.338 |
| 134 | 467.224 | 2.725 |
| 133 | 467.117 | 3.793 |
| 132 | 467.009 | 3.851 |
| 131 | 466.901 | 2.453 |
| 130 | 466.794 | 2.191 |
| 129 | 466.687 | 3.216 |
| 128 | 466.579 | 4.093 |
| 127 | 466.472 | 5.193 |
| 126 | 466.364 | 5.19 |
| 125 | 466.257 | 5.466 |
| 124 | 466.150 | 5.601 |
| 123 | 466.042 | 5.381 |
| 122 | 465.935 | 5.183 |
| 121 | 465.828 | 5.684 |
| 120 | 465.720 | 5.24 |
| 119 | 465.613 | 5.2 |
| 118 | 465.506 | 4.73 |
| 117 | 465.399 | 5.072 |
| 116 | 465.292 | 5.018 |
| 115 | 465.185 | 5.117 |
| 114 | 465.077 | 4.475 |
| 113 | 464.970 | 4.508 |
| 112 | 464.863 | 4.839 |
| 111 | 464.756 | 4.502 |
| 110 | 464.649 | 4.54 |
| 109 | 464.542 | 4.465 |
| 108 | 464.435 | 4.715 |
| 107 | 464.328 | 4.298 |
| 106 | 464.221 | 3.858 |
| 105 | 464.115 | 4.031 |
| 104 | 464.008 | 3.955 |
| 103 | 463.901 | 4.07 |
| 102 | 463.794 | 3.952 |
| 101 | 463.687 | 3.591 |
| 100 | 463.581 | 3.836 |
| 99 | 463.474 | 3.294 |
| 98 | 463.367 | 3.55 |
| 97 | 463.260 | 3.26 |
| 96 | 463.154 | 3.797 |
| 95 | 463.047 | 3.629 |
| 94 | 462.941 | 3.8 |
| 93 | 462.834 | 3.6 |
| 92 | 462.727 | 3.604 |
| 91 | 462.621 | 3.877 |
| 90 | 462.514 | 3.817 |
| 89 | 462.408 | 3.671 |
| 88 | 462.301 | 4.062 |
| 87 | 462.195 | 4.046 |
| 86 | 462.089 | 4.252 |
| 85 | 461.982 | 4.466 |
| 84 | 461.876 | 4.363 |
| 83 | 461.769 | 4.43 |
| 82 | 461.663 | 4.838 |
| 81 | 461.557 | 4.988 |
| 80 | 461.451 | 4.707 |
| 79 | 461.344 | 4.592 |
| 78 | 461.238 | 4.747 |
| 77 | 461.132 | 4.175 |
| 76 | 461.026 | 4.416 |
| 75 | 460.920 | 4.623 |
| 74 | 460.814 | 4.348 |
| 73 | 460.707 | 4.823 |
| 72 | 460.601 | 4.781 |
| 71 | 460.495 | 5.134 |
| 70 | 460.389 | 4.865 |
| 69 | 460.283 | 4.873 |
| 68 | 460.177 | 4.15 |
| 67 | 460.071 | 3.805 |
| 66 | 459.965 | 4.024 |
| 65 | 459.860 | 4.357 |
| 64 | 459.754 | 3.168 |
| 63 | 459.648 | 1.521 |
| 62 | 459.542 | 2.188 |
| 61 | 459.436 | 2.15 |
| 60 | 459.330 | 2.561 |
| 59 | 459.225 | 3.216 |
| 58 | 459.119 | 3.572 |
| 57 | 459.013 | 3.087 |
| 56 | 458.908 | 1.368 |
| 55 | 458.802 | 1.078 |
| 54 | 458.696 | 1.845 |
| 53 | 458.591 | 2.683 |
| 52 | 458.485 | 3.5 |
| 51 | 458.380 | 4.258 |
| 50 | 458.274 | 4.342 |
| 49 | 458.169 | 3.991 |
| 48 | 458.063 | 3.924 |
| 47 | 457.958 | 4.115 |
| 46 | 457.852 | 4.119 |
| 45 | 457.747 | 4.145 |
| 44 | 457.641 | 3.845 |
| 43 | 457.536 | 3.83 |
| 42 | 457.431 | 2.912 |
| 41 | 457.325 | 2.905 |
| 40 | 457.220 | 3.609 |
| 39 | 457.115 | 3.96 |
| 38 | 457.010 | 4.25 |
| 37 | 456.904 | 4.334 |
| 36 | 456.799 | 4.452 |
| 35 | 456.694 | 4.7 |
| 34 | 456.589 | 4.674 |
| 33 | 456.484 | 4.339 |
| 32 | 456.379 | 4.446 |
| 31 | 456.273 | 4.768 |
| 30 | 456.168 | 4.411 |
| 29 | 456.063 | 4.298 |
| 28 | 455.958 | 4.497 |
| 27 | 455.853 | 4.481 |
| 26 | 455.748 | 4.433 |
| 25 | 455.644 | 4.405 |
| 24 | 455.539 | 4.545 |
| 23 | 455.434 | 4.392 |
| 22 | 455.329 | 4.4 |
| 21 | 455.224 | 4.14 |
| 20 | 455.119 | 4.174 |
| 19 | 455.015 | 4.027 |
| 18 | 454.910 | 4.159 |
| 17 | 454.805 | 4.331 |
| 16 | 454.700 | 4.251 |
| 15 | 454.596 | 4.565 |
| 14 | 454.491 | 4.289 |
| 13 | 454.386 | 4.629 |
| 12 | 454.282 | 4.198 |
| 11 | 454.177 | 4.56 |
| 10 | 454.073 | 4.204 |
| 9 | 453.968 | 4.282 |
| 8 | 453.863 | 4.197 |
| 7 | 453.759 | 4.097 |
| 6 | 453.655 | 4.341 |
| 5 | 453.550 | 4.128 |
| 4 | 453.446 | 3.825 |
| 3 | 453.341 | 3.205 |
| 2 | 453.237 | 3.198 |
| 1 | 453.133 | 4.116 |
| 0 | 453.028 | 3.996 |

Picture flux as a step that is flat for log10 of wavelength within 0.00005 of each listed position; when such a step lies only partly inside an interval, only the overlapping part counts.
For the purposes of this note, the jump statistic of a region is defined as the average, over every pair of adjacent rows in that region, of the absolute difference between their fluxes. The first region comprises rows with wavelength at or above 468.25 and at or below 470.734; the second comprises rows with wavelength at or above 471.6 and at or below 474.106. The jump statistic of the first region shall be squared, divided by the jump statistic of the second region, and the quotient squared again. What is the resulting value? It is 0.447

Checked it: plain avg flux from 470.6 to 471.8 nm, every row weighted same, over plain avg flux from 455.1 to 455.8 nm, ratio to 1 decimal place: 2.4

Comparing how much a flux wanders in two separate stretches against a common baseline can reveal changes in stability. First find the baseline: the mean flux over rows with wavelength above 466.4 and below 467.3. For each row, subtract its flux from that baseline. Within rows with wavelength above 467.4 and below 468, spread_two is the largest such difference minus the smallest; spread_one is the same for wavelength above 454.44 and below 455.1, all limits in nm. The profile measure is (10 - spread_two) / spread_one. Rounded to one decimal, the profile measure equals 16.3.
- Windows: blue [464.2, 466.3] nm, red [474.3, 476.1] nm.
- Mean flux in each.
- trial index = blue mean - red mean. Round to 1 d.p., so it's -1.4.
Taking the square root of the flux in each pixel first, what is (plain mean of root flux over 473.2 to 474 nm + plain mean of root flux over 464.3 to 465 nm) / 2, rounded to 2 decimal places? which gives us 2.43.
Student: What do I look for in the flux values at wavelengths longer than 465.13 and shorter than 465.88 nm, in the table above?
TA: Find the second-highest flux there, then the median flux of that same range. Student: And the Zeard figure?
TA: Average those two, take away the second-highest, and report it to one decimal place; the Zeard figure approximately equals -0.1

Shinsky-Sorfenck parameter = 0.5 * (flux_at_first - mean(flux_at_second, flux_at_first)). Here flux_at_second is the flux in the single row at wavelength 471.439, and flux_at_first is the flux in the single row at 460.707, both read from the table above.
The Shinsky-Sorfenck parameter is -1.7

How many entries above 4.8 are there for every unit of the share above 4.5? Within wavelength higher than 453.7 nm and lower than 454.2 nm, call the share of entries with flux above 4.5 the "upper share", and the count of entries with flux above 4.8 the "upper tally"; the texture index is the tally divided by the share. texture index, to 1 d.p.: 0.0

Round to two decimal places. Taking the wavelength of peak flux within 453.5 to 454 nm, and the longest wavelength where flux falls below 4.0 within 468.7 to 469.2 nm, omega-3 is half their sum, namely 461.41 nm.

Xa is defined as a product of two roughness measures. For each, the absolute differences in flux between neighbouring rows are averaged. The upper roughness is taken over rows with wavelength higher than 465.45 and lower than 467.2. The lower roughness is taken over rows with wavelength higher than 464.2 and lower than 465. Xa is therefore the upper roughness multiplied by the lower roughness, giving 0.126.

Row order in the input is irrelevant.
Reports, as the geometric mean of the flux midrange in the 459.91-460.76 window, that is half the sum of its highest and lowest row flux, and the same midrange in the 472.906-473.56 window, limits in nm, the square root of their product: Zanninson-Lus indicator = 6.0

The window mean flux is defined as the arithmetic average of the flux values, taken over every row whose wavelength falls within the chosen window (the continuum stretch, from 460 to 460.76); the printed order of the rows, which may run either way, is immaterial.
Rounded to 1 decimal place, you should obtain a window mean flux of 4.6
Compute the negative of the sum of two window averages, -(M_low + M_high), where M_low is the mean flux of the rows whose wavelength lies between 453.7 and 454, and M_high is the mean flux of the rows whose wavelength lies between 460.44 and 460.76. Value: -9.1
